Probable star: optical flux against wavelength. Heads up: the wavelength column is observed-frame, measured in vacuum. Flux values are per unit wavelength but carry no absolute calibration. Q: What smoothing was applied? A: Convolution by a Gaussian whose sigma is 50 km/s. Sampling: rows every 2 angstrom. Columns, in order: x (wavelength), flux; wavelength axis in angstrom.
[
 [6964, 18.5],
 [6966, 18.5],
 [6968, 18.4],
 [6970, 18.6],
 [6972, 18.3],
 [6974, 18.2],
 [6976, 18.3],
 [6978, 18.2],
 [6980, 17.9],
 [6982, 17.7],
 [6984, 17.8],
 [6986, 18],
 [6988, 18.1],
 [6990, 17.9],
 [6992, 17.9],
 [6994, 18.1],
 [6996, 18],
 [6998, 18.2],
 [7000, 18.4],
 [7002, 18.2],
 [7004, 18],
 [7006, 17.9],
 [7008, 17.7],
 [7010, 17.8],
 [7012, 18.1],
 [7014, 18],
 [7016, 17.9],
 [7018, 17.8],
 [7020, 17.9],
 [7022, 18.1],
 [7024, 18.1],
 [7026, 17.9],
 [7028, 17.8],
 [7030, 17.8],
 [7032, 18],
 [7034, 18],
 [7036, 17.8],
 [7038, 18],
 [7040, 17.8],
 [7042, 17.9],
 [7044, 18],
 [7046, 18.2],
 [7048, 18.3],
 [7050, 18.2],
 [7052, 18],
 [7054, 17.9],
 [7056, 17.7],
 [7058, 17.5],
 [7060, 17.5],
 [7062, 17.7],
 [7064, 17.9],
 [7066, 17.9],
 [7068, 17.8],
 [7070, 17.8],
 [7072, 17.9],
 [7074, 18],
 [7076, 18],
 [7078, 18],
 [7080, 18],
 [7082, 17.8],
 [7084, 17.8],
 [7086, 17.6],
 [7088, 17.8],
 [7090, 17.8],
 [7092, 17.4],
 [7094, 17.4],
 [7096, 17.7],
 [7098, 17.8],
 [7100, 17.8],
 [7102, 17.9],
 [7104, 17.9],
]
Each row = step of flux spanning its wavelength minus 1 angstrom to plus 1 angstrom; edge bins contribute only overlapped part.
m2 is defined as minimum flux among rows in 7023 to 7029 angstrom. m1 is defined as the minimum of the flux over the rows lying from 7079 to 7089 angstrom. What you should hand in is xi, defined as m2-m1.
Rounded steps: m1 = 17.6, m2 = 17.8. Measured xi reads 0.20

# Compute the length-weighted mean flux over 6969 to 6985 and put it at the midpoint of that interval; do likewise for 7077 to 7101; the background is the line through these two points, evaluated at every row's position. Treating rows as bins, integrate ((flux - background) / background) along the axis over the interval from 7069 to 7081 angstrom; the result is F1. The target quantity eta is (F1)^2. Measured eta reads 0.0117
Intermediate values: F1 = 0.11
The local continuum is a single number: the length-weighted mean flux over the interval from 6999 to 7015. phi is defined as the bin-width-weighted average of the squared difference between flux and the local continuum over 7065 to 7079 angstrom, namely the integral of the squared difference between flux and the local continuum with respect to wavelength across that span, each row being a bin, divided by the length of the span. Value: 0.017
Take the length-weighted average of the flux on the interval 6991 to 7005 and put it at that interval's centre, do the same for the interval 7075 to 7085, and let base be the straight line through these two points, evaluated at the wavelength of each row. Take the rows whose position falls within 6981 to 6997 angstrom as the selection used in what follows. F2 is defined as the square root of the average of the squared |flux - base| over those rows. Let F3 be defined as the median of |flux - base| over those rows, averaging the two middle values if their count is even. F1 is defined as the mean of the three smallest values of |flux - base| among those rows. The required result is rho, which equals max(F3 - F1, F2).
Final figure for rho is 0.24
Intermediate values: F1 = 0.06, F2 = 0.24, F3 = 0.19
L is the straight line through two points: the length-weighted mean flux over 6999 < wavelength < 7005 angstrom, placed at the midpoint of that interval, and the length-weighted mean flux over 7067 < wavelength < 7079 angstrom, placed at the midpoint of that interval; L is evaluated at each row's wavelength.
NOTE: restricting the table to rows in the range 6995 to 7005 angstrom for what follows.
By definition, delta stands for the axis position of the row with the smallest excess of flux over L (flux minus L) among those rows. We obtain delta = 6996 angstrom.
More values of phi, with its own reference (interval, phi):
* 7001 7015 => 0.028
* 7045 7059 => 0.075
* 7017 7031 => 0.025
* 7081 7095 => 0.157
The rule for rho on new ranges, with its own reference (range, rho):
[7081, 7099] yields 0.27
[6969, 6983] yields 0.26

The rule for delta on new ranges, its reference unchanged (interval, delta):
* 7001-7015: 7008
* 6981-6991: 6982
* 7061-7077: 7062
